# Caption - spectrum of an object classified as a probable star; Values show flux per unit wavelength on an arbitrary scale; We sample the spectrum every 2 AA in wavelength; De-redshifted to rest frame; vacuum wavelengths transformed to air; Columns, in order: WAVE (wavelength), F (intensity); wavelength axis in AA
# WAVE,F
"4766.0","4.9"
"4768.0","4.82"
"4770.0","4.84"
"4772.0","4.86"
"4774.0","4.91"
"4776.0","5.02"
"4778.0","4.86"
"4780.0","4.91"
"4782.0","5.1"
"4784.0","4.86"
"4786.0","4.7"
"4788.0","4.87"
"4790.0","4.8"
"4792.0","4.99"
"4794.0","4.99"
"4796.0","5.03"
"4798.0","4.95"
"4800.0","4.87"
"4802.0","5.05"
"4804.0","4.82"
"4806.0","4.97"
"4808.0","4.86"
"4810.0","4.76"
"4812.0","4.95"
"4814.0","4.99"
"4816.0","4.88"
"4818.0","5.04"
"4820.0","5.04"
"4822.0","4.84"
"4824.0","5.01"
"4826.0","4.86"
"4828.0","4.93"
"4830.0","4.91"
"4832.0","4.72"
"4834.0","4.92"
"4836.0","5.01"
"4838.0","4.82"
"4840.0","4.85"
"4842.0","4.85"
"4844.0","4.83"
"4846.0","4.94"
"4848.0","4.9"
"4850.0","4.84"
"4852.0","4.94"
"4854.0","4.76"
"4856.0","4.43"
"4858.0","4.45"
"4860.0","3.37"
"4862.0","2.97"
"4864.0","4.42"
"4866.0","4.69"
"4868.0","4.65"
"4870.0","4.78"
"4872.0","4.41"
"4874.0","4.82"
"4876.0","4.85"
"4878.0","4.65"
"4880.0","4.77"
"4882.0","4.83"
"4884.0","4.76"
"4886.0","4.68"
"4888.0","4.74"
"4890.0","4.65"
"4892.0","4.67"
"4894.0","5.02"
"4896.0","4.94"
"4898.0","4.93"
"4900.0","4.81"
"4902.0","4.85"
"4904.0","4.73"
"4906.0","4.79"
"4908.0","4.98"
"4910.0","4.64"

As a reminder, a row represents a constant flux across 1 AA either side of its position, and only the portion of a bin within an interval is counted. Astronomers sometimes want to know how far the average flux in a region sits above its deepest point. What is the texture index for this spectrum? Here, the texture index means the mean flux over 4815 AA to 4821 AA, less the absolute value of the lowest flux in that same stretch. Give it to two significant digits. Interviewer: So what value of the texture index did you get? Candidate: 0.11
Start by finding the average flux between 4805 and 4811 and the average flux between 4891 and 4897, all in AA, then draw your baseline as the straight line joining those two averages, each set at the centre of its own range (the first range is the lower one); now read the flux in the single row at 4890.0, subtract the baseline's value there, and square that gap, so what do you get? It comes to 0.051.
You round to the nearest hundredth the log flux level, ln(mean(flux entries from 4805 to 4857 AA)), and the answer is 1.58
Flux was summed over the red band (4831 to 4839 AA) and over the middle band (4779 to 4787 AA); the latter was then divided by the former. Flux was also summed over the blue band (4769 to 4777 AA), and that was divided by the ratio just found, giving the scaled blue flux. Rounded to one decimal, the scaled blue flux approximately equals 19.5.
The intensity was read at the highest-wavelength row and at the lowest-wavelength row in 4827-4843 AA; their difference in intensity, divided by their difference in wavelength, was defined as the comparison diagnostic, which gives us -0.006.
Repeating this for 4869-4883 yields 0.004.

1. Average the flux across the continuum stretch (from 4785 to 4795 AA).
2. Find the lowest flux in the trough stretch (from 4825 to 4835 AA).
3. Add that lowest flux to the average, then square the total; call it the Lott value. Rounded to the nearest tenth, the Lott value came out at 92.0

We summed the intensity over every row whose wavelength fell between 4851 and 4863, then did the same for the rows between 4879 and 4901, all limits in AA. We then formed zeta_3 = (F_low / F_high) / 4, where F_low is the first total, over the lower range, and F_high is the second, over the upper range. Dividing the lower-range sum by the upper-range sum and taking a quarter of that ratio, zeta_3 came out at 0.12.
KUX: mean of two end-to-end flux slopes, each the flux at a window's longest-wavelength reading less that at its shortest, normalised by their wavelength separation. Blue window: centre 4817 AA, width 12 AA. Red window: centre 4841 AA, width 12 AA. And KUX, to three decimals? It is -0.009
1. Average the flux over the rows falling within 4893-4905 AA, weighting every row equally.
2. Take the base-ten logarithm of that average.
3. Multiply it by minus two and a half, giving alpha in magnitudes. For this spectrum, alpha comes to -1.72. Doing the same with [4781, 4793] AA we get -1.72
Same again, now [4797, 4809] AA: -1.73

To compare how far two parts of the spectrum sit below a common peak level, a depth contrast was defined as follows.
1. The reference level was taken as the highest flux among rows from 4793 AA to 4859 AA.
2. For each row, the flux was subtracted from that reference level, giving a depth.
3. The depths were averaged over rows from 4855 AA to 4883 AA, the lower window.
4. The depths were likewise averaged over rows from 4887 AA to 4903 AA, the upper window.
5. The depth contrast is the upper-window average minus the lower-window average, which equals -0.4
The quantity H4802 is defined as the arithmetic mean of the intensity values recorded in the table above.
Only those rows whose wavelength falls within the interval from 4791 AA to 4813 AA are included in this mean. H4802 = 4.931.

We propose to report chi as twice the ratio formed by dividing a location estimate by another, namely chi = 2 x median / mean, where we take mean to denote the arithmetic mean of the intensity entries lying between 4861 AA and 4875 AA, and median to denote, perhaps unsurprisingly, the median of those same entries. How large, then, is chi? 2.12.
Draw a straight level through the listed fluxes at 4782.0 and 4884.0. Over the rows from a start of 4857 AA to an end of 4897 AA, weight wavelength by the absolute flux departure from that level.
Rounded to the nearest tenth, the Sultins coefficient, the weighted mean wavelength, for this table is 4867.1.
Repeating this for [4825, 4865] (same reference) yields 4856.8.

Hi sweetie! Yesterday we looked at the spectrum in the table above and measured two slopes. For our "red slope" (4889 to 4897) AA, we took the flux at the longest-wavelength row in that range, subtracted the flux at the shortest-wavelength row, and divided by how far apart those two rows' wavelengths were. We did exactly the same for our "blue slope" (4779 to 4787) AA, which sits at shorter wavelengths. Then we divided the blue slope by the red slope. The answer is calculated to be -0.72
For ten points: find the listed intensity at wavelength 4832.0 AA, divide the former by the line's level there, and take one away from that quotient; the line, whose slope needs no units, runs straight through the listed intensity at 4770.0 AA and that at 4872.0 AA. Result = 0.031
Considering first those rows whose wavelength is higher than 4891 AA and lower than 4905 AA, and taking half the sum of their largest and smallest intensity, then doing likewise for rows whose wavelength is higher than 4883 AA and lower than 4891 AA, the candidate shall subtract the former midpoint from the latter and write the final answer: -0.14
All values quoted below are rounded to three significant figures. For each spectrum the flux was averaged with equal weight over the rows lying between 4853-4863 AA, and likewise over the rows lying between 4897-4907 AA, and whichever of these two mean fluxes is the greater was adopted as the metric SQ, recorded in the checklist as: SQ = 4.82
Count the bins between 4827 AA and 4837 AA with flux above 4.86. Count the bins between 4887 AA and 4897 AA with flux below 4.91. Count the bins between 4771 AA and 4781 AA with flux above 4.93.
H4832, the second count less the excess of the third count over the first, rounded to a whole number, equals 6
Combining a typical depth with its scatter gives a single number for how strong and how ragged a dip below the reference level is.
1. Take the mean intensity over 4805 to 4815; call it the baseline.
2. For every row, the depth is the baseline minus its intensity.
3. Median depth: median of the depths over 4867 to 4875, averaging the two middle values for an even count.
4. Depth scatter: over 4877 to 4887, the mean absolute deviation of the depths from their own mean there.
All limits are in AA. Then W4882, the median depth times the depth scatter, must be 0.011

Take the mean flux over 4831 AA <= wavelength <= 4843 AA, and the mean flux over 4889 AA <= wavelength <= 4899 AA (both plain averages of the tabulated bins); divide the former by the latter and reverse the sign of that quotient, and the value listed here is -1.00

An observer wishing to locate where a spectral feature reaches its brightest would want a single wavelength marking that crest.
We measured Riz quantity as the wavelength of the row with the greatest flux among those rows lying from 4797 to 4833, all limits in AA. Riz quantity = 4802.0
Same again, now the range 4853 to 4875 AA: 4874.0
